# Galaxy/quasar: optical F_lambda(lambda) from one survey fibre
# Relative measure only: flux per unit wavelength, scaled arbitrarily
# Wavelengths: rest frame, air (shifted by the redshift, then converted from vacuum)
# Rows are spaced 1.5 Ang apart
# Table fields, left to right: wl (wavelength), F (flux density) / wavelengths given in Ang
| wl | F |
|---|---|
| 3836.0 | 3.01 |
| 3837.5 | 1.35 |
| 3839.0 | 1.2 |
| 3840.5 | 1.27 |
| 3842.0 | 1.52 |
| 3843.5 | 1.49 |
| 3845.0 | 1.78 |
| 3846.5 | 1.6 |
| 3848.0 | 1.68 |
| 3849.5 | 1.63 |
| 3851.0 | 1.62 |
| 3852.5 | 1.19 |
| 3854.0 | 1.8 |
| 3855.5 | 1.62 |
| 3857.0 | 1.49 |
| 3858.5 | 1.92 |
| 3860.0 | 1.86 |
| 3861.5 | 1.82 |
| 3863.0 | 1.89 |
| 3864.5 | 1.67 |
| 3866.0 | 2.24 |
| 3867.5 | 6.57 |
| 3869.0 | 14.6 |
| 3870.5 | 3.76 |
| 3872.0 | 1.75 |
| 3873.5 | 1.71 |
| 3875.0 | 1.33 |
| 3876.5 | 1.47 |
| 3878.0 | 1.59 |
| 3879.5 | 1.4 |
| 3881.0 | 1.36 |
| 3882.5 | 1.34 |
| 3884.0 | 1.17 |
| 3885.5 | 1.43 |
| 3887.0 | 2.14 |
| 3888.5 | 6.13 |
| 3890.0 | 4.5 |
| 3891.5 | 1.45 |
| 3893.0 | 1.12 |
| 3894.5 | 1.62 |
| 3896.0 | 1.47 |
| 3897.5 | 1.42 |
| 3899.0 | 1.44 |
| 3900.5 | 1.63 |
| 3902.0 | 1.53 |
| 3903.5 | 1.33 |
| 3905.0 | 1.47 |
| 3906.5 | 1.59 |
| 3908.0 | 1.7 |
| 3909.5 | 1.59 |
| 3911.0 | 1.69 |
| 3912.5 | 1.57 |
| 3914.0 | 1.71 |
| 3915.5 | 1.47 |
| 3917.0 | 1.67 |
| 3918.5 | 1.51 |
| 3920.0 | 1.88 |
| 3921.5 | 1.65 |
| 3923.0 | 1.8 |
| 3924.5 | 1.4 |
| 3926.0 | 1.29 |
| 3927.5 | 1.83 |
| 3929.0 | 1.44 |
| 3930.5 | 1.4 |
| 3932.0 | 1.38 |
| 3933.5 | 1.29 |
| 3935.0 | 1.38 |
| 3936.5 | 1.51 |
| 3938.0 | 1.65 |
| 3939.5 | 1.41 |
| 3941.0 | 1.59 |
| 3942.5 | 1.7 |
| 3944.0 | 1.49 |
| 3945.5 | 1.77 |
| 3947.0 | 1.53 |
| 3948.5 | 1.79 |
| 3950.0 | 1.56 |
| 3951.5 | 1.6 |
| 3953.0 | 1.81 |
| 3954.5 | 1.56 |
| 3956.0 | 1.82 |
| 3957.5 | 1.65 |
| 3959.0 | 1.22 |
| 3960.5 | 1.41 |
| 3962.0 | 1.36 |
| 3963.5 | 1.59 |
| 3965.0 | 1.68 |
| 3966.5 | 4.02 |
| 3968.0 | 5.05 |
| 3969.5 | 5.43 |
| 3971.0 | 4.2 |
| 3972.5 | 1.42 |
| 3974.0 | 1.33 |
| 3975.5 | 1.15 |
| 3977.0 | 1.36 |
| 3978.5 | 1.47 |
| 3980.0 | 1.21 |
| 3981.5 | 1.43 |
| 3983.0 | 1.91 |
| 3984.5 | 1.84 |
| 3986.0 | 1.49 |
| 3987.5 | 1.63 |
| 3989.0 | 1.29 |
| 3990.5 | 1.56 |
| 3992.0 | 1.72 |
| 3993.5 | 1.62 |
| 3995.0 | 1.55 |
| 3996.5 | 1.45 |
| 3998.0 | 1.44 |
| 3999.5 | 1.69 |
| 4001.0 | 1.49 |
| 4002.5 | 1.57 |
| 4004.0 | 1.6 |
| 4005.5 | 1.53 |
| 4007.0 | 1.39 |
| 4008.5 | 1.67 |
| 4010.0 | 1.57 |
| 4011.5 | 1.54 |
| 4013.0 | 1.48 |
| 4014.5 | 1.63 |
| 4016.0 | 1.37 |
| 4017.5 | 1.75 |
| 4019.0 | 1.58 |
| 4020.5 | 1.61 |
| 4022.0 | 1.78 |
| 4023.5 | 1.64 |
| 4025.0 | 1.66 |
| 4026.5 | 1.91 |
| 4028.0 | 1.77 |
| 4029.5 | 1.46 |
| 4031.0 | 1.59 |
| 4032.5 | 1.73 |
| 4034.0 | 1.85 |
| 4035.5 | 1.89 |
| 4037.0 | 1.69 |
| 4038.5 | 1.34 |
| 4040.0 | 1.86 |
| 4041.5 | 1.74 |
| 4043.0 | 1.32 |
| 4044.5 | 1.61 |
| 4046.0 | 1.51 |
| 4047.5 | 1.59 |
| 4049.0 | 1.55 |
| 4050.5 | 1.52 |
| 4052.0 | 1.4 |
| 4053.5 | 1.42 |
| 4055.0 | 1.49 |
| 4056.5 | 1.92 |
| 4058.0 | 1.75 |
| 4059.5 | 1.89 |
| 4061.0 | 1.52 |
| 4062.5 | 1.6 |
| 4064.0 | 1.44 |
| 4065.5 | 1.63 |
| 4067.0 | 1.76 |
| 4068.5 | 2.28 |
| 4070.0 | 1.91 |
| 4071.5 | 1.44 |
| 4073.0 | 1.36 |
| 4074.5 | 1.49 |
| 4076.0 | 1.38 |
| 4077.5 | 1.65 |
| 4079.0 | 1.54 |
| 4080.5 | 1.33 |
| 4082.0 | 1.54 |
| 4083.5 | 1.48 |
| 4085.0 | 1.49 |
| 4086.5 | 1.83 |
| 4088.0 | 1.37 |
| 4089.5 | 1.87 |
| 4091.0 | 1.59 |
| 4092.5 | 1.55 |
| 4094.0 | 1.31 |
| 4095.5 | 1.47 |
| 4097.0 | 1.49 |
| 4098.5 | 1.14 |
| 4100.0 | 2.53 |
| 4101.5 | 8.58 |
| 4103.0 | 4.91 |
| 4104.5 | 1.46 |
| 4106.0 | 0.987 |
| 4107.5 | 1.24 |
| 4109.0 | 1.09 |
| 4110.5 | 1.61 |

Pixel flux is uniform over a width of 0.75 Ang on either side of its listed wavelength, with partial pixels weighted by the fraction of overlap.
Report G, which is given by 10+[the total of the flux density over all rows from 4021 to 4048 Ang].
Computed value 39.9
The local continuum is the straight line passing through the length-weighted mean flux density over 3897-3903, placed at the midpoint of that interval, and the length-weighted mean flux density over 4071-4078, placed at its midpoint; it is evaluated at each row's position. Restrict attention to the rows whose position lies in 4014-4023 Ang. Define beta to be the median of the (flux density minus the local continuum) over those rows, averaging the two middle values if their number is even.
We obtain 0.15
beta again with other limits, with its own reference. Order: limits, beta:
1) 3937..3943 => 0.13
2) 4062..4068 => 0.15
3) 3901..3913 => 0.08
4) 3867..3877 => 0.24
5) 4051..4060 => 0.16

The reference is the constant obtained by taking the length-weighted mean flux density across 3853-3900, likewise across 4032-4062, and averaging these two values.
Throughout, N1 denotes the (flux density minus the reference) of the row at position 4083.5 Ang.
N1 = -0.57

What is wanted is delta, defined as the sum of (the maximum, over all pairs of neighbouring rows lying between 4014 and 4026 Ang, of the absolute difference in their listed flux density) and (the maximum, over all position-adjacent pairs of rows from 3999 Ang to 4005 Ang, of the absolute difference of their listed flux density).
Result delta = 0.6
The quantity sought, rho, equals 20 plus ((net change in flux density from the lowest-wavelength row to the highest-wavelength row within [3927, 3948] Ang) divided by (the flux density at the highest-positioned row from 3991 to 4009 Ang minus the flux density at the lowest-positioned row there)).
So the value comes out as 26.0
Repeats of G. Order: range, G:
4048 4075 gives 39.4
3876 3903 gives 44.2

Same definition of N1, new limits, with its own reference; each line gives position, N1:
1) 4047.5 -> -0.46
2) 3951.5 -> -0.45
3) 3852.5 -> -0.86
